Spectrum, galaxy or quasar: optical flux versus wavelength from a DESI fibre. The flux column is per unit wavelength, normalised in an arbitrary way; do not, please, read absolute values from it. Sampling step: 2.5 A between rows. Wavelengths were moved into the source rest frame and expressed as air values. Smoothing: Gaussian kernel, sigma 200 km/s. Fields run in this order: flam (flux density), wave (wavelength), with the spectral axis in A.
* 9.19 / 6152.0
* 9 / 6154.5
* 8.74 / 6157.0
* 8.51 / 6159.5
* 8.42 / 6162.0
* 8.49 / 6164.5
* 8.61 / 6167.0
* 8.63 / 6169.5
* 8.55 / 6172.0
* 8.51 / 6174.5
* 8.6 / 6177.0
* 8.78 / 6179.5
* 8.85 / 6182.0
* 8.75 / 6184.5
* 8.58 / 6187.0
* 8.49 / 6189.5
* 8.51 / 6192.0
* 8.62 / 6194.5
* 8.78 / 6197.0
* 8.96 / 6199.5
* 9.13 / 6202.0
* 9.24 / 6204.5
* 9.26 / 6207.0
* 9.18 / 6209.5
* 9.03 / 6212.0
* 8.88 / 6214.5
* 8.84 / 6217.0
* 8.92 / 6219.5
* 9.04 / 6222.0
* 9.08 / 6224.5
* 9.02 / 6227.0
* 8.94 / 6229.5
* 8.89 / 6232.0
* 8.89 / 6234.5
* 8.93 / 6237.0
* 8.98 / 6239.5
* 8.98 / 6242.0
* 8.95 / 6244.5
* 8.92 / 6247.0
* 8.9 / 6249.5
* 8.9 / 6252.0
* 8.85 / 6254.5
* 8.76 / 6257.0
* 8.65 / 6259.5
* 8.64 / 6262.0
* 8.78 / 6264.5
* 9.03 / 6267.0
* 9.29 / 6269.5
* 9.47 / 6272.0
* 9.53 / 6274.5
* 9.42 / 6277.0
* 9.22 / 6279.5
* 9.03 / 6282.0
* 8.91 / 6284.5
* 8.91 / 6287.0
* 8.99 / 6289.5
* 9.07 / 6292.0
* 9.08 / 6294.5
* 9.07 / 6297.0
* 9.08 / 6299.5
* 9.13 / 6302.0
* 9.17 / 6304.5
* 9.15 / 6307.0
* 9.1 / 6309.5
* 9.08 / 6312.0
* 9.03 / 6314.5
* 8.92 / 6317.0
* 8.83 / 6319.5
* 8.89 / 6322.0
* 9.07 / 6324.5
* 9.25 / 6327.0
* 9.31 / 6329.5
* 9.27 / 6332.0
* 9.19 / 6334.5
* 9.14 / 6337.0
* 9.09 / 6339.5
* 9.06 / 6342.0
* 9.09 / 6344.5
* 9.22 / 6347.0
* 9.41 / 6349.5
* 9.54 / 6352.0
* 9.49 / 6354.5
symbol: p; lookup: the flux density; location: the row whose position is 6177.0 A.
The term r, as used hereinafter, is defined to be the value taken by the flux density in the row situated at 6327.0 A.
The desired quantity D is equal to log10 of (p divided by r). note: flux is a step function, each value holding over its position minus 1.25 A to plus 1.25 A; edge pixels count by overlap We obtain -0.03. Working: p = 8.6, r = 9.25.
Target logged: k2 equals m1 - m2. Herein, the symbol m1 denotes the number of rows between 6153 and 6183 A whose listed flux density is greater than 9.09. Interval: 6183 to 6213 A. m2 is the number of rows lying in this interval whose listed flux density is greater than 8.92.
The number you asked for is -6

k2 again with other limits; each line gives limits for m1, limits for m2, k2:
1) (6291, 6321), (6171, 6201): 3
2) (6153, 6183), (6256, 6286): -7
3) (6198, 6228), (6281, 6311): -6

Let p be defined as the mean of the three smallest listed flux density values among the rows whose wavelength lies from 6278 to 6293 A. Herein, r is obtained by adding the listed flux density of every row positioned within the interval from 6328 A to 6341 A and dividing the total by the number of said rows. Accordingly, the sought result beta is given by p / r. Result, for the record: 0.97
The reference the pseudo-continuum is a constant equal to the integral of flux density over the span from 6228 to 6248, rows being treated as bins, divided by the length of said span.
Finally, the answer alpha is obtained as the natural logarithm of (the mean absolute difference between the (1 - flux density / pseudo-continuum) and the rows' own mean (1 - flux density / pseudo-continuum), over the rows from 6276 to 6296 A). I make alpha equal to -4.3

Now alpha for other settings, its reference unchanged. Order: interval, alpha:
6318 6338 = -4.1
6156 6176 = -4.8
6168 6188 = -4.5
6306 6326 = -4.5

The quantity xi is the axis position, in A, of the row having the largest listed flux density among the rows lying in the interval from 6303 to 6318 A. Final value 6304.5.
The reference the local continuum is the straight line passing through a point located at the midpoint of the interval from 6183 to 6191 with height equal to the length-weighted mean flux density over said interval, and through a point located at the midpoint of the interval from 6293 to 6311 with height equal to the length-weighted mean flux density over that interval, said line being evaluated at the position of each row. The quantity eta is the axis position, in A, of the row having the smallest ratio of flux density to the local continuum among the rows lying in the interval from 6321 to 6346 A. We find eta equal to 6322.0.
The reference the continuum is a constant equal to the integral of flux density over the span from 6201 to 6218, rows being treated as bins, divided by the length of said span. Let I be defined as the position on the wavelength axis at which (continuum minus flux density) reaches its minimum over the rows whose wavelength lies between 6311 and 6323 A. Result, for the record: 6312.0 A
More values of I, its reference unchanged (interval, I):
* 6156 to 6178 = 6157.0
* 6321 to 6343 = 6329.5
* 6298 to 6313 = 6304.5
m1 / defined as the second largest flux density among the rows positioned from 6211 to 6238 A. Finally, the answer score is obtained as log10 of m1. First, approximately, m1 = 9.04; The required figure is 0.956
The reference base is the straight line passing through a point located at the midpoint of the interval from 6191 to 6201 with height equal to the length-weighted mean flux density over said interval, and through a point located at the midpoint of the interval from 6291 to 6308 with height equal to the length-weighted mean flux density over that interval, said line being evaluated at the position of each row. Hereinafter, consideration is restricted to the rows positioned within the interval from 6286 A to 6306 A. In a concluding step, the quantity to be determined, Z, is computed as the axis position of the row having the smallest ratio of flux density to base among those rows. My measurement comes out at 6287.0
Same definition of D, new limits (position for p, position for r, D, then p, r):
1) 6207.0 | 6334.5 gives 0.00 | 9.26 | 9.19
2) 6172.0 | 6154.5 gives -0.02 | 8.55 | 9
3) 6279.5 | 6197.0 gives 0.02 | 9.22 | 8.78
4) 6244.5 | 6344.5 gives -0.01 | 8.95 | 9.09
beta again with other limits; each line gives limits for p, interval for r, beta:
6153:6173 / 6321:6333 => 0.93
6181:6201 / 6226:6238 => 0.95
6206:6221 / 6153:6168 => 1.03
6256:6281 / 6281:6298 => 0.96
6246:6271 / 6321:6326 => 0.97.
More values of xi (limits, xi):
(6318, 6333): 6329.5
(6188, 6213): 6207.0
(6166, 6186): 6182.0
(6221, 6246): 6224.5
